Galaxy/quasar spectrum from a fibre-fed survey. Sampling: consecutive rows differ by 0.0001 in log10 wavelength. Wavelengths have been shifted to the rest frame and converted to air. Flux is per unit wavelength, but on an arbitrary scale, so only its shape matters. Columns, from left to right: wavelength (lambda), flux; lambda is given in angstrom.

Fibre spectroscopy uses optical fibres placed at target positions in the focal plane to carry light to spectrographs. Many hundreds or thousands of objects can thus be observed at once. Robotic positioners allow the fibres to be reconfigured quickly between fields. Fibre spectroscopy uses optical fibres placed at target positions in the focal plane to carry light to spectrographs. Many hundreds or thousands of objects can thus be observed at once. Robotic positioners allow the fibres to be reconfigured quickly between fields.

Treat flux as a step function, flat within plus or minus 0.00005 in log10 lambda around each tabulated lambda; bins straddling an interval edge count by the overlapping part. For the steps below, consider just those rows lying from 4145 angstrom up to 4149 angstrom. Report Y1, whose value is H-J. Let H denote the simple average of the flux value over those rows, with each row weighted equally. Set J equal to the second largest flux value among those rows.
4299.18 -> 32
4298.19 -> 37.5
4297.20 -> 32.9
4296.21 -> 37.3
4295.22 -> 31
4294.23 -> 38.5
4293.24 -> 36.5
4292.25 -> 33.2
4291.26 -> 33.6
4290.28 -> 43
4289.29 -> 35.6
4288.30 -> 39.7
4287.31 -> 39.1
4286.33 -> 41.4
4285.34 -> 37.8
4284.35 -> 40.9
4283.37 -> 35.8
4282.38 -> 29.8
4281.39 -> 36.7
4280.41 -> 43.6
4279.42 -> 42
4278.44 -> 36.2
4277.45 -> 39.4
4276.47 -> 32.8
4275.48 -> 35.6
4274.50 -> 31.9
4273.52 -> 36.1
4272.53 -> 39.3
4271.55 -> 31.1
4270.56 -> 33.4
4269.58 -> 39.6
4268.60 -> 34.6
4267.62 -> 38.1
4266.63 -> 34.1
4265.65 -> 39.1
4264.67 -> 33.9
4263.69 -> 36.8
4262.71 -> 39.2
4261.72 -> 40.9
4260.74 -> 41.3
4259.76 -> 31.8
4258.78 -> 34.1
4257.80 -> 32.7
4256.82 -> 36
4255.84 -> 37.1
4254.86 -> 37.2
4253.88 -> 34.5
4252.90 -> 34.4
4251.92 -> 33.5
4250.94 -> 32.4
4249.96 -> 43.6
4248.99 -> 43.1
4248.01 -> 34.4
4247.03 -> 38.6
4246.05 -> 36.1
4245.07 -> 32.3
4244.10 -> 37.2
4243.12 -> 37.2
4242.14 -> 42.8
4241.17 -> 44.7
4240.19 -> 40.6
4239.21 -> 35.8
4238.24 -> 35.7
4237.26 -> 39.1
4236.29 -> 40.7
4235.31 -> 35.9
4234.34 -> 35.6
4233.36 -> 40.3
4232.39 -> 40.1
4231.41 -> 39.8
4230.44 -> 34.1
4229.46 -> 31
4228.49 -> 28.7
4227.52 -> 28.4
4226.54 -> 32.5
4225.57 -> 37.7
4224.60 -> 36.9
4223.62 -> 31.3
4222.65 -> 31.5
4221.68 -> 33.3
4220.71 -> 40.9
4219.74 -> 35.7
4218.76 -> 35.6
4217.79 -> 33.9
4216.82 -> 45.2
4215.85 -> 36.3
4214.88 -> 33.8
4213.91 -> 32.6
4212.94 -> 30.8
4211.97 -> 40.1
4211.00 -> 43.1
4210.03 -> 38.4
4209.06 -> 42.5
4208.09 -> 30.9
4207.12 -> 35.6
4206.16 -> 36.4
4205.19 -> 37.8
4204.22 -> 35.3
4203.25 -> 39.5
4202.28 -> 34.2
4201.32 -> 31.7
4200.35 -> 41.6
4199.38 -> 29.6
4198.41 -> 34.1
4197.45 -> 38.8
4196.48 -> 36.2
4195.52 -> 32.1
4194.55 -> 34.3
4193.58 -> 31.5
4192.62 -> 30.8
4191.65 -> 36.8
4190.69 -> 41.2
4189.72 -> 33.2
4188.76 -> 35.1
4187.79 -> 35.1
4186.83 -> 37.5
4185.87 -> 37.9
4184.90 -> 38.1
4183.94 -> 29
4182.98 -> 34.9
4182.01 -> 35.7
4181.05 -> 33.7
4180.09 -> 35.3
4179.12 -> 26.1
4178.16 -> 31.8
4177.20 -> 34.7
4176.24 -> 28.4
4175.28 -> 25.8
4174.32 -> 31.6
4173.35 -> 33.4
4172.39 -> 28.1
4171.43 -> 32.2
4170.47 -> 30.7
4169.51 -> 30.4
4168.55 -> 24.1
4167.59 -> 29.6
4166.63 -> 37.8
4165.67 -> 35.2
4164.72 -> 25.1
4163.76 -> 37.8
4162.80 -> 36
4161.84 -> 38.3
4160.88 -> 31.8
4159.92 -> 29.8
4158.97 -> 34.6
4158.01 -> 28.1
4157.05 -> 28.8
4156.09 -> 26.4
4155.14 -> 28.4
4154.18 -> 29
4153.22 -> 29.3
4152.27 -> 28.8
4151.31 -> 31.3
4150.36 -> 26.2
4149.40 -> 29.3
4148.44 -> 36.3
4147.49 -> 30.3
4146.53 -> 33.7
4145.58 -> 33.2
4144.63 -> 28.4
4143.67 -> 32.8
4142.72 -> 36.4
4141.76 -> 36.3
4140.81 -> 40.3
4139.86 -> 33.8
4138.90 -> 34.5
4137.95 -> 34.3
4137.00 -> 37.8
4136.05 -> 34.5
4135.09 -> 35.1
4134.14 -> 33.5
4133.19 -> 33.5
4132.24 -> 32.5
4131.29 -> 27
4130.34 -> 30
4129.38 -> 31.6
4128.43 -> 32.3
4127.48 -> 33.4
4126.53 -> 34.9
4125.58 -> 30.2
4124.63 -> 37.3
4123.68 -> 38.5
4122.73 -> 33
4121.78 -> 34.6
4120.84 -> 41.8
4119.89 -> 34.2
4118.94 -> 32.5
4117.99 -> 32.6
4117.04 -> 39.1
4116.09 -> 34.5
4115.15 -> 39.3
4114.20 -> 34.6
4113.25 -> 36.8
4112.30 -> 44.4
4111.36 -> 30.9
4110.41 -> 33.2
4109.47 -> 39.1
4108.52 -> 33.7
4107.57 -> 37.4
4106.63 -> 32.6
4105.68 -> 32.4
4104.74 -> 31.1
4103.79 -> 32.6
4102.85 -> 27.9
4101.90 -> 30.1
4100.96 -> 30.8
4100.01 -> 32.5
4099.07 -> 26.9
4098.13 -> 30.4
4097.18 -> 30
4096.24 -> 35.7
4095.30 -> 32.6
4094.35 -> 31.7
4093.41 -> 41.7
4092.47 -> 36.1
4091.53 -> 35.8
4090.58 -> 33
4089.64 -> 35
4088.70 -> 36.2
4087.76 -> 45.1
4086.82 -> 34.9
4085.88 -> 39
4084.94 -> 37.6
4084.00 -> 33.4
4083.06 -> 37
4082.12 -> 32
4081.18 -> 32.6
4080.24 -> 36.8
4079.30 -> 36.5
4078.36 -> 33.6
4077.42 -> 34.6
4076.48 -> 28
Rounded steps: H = 33.4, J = 33.7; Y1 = -0.3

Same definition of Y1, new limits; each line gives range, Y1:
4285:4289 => -0.2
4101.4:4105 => -0.7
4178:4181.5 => -2.0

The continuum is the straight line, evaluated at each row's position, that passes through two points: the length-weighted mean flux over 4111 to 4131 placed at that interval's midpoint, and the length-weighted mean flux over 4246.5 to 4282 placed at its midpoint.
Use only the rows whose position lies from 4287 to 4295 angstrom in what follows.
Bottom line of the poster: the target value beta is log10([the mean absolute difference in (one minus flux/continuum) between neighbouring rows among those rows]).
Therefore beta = -0.98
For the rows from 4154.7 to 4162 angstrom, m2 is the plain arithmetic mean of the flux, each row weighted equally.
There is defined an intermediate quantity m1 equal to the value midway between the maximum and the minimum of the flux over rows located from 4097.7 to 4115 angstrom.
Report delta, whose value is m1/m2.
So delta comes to 1.16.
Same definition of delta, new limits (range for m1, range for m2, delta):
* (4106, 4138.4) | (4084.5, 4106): 1.05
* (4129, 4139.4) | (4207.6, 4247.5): 0.89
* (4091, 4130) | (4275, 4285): 0.96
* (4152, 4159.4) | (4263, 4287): 0.83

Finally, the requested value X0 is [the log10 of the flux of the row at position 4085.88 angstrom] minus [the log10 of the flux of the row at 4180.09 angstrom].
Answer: 0.04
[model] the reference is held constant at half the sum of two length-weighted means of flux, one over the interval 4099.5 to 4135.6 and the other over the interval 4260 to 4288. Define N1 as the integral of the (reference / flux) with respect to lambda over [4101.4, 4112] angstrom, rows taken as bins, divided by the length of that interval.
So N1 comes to 1.09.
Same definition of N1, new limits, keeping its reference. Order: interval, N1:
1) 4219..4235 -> 1.03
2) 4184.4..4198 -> 1.01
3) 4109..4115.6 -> 0.98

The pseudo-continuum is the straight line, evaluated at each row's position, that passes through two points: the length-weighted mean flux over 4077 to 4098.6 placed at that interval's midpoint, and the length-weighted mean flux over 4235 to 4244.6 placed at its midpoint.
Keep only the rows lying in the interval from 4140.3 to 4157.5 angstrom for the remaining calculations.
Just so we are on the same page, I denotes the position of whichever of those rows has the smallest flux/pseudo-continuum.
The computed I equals 4150.36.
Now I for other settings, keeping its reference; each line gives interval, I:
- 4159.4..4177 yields 4168.55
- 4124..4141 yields 4131.29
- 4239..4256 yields 4250.94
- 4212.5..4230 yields 4227.52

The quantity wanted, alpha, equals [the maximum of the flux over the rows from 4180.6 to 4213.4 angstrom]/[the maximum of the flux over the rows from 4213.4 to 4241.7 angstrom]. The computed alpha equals 0.954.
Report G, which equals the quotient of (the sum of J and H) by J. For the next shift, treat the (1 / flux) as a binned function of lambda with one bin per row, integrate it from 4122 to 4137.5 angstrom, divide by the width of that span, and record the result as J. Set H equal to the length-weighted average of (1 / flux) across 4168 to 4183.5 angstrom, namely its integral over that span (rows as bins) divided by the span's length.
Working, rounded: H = 0.0326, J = 0.0301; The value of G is 2.08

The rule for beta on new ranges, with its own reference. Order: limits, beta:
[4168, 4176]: -1.00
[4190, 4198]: -1.04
